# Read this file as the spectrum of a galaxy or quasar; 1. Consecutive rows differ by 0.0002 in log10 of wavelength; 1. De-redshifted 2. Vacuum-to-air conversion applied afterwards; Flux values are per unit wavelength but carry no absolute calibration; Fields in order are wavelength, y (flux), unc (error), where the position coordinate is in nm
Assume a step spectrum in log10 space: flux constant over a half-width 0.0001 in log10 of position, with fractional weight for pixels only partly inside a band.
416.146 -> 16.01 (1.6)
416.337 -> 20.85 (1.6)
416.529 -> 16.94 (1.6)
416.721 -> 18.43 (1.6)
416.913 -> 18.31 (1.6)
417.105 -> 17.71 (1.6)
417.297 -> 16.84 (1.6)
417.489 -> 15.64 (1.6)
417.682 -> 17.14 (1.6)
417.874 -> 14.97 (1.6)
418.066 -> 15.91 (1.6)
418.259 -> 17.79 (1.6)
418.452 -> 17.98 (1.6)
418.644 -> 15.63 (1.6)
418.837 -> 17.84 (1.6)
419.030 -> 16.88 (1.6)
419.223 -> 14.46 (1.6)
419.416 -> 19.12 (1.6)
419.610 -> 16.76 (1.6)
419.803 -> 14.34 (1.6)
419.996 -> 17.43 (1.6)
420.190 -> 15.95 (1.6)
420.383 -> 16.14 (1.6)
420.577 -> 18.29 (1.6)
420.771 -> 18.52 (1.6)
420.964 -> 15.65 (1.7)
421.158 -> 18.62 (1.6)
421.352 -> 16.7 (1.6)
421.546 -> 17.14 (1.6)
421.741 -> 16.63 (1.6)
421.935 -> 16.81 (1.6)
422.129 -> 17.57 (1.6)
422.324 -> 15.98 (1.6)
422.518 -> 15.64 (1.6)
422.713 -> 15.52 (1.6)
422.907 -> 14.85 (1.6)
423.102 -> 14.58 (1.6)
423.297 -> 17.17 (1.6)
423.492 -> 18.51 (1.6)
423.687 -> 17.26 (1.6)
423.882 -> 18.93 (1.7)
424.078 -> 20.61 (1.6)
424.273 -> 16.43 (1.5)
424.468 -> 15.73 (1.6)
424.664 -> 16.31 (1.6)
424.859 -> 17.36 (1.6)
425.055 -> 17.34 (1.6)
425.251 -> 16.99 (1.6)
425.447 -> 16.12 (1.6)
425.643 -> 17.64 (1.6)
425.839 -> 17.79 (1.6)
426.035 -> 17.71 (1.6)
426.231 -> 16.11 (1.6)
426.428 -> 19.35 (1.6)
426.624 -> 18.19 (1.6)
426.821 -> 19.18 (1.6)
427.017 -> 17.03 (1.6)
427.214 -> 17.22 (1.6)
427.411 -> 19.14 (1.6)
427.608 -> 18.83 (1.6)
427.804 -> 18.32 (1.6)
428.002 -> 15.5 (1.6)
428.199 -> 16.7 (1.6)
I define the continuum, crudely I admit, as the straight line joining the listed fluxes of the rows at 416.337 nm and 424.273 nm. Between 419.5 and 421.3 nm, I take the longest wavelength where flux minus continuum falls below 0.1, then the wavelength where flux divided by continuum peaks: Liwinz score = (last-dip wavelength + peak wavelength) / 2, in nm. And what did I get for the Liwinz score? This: 421.06 nm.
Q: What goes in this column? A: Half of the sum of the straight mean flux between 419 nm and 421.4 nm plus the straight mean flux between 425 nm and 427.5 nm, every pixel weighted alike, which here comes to 17.3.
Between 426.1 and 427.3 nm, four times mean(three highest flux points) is 75.6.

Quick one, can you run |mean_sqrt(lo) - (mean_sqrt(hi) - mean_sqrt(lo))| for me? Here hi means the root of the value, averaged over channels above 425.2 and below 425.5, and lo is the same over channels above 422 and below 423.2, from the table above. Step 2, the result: 3.9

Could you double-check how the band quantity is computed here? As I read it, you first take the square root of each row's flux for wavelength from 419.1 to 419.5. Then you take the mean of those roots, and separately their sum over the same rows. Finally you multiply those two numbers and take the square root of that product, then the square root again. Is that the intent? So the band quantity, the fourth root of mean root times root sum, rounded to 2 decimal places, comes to 2.40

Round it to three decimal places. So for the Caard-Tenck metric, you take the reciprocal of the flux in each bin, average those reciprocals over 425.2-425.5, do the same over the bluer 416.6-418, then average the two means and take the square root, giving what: 0.245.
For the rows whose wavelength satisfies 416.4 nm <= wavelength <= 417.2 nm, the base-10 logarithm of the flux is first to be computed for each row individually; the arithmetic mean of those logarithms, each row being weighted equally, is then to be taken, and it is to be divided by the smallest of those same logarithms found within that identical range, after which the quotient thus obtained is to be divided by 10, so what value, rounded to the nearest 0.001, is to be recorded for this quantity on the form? 0.102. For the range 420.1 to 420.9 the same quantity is 0.103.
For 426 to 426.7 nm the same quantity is 0.104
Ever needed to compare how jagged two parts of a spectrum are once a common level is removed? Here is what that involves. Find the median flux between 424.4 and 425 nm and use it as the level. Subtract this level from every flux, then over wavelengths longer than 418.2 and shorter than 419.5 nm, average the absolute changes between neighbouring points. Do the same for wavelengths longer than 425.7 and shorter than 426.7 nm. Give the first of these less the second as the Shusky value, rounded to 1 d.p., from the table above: 0.6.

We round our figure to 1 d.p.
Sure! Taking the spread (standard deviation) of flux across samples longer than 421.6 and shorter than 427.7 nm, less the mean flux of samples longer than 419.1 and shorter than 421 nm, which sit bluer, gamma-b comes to -15.3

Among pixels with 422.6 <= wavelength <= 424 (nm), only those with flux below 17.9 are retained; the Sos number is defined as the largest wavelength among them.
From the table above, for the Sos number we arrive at 423.687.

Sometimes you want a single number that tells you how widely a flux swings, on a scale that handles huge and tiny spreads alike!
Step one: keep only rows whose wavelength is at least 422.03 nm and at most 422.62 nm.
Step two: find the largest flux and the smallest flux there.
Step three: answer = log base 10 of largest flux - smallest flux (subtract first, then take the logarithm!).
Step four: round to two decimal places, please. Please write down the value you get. 0.29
